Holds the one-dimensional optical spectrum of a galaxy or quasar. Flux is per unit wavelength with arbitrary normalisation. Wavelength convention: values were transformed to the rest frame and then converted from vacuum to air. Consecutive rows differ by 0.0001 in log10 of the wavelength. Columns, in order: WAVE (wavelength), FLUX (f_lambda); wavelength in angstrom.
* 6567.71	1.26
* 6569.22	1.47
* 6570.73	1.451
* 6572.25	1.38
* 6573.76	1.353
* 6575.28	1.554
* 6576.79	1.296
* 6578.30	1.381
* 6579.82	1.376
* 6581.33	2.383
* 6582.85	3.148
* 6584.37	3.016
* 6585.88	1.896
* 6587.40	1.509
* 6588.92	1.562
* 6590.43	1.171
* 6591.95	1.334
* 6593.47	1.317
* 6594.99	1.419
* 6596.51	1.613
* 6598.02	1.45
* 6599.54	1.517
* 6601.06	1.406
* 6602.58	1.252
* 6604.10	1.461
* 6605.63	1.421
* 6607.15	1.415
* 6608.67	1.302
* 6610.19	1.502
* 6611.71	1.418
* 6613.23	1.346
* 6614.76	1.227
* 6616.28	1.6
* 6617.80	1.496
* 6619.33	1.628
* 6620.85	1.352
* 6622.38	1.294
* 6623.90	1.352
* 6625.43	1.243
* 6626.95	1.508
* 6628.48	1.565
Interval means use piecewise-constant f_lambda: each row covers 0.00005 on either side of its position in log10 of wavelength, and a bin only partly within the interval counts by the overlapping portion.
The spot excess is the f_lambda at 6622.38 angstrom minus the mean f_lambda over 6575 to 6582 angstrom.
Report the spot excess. -0.30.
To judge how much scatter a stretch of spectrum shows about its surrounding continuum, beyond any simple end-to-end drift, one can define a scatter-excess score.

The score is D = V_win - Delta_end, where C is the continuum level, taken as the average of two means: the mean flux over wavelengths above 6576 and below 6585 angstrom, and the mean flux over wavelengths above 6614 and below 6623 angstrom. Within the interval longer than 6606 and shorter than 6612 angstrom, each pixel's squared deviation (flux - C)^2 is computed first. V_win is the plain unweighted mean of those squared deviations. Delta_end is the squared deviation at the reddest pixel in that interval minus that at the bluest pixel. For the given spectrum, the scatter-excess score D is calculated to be 0.13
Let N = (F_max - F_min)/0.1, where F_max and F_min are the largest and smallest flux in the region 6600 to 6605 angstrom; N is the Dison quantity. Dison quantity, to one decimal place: 2.1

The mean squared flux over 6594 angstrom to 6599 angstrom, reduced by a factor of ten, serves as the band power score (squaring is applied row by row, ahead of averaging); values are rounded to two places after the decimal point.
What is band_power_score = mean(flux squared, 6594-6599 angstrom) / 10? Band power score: 0.22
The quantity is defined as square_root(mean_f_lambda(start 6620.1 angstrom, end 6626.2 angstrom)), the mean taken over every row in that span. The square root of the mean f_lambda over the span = 1.14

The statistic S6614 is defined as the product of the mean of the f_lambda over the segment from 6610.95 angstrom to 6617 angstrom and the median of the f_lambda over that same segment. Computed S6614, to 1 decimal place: 1.9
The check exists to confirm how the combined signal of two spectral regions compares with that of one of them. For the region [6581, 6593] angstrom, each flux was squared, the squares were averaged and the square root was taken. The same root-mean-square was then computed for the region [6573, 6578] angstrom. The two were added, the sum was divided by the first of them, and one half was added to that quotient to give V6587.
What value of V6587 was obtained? 2.2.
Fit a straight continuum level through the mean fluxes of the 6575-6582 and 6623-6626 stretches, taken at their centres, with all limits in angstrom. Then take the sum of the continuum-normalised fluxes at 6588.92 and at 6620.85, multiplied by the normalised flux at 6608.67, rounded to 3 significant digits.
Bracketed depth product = 1.90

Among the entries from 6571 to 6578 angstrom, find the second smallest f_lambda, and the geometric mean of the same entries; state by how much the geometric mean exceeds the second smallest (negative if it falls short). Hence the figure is 0.040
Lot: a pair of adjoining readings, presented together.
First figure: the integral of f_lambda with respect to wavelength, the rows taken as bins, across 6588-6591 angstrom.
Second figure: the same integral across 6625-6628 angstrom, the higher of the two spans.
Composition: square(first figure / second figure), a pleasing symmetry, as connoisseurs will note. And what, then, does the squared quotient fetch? 1.0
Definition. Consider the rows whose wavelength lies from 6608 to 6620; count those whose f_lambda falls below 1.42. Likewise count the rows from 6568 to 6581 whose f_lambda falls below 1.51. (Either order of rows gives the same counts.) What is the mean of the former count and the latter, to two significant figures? 5.5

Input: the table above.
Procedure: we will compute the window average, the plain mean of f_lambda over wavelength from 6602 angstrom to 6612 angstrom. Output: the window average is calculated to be 1.40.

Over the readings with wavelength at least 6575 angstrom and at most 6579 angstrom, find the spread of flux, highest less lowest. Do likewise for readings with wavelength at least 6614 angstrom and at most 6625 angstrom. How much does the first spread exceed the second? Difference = -0.14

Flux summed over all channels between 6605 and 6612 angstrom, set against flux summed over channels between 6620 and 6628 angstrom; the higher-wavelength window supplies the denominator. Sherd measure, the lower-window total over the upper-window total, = 1.05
